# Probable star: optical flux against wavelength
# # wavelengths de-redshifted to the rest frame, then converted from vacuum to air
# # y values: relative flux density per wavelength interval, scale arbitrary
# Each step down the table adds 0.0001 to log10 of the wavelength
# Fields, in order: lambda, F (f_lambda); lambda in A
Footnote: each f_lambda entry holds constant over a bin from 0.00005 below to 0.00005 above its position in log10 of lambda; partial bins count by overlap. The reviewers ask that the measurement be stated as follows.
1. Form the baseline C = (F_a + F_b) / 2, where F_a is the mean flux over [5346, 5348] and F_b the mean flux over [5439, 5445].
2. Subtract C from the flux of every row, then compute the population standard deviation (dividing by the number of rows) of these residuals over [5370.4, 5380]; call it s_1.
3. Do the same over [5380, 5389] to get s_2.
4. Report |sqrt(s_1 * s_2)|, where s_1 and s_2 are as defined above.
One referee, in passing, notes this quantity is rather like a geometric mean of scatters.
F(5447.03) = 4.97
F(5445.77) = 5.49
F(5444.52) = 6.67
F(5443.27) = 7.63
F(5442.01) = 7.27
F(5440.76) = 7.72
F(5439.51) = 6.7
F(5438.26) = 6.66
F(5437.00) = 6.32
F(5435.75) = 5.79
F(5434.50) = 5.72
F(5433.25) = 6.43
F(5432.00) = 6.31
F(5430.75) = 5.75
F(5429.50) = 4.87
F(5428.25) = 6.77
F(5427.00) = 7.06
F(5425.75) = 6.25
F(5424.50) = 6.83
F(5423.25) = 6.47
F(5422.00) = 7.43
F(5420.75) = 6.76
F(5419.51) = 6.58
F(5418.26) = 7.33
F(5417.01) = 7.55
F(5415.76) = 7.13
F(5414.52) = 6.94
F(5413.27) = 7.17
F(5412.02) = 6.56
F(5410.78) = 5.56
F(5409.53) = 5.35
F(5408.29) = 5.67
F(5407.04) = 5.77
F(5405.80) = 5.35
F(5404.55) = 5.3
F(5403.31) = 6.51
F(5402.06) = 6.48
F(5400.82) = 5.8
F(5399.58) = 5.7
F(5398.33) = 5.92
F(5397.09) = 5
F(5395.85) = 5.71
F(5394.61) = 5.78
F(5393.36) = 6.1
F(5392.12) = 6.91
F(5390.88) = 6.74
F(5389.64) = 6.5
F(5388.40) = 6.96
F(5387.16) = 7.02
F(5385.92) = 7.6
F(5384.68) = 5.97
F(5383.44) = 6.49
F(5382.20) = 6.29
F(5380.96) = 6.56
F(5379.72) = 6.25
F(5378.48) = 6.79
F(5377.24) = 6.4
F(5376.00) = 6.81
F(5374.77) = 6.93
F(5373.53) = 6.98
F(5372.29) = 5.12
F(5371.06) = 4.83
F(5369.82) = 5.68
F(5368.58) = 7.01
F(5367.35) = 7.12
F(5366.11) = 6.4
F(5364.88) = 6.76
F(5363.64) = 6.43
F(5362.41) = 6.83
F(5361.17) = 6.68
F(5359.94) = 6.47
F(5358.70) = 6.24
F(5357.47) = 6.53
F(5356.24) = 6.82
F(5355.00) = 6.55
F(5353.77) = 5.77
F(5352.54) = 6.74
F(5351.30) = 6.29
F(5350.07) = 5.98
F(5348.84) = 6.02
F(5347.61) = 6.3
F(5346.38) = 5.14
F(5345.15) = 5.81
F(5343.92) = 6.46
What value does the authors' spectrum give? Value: 0.63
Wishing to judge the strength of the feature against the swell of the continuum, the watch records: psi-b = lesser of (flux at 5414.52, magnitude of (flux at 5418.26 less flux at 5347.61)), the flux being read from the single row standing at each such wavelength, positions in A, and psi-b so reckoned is 1.0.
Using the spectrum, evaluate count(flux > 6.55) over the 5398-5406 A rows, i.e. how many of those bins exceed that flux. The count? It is 0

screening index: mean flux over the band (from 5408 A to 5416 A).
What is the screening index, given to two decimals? 6.34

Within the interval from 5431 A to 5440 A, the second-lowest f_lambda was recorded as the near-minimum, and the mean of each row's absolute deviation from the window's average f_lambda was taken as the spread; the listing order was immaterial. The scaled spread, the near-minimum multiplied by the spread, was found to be 1.7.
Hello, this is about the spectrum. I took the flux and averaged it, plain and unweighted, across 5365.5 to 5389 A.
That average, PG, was 6.48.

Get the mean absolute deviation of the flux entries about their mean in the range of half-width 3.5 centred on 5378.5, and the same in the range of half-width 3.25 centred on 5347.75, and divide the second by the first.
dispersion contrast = 1.6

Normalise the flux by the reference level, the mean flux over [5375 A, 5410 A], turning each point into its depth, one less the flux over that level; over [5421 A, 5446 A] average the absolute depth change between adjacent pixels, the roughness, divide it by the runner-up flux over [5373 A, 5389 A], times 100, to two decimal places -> 1.46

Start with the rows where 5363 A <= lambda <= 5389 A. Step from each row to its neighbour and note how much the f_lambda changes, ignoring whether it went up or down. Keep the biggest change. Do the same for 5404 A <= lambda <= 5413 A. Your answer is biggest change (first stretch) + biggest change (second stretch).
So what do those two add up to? 2.86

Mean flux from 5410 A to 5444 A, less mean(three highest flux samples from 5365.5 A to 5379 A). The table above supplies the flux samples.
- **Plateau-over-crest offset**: -0.39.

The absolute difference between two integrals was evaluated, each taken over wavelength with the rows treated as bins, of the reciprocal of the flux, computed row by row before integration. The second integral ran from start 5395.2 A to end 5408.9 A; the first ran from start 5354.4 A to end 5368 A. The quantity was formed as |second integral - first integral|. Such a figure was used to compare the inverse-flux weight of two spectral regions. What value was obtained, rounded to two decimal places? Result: 0.34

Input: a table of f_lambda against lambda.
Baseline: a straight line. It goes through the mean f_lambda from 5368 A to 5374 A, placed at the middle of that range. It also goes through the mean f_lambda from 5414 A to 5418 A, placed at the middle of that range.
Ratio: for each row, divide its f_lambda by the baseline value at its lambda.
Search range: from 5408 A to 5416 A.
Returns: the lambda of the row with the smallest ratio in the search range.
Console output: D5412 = 5409.53 A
